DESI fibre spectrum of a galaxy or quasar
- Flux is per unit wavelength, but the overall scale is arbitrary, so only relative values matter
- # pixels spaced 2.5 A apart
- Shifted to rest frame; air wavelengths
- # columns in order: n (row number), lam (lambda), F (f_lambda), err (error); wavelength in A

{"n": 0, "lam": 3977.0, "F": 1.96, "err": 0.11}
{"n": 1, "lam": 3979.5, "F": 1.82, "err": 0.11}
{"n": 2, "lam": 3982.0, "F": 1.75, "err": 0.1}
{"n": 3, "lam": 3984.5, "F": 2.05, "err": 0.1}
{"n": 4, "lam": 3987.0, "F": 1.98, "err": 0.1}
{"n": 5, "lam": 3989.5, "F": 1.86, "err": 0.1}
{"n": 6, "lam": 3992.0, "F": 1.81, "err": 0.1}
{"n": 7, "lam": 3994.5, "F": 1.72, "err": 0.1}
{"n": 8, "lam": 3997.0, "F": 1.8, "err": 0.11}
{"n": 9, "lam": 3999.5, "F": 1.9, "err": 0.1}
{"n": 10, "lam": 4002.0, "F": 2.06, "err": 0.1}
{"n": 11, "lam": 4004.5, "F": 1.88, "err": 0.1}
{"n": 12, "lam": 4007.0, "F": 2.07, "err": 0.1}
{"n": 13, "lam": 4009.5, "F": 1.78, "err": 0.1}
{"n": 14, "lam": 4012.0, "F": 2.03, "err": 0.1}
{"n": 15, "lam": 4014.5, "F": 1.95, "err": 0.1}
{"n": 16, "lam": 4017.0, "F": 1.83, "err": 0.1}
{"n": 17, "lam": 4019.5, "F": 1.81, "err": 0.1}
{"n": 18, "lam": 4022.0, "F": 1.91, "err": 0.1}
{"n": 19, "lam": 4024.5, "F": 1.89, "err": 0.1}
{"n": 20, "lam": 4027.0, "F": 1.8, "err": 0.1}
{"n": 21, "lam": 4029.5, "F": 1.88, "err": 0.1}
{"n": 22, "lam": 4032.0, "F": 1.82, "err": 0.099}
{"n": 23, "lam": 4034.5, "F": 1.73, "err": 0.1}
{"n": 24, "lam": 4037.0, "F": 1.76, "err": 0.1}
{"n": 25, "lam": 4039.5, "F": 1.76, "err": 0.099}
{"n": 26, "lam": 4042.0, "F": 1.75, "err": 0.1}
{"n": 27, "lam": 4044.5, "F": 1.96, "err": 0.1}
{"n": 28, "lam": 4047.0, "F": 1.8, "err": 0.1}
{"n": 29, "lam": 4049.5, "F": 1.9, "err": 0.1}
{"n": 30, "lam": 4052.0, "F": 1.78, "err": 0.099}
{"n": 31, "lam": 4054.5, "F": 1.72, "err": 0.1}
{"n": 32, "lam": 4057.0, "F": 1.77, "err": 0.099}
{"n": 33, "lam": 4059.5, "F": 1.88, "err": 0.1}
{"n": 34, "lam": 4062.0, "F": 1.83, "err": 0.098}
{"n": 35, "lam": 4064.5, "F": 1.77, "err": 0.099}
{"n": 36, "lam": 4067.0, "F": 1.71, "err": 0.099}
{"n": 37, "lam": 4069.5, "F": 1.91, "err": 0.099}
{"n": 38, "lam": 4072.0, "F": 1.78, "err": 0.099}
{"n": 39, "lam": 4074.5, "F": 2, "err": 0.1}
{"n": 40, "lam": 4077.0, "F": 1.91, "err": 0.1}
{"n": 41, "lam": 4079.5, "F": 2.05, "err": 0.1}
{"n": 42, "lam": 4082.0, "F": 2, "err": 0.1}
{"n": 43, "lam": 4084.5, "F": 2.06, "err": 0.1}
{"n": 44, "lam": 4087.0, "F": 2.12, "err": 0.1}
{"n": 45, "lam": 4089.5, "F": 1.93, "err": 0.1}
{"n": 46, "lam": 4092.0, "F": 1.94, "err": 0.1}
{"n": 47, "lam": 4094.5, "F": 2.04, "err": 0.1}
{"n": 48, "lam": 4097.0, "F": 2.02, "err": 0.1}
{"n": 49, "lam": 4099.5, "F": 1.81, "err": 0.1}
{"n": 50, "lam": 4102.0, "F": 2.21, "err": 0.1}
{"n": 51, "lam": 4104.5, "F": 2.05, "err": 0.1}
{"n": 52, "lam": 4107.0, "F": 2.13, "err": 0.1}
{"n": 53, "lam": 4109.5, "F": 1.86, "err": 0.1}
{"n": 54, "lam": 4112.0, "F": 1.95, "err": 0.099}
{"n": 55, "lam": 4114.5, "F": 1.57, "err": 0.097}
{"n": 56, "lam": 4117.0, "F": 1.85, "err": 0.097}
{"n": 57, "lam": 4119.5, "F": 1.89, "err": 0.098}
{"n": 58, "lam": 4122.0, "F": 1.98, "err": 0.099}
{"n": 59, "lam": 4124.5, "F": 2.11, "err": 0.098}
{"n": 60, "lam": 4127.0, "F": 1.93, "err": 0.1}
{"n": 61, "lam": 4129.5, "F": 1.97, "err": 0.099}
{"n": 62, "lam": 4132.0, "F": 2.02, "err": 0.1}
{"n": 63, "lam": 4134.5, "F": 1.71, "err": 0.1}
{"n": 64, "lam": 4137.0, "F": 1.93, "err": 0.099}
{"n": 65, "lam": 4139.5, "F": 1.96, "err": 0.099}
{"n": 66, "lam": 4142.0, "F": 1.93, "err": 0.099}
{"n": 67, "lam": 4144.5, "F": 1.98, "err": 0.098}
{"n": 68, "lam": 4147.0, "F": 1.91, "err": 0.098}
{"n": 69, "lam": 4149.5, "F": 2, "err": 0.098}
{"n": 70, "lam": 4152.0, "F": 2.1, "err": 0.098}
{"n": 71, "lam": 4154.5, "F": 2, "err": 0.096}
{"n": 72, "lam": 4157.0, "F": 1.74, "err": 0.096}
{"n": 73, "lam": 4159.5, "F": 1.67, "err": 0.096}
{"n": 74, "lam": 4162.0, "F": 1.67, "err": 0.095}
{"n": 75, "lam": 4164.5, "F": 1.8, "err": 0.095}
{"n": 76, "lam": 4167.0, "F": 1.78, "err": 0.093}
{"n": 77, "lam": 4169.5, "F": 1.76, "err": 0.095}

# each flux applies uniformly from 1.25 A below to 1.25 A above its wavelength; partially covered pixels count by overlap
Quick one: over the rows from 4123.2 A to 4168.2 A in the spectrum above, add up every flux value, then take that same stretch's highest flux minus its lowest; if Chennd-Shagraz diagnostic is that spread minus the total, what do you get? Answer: -33.8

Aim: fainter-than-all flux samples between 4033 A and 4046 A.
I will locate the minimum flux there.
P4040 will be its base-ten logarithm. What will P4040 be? 0.238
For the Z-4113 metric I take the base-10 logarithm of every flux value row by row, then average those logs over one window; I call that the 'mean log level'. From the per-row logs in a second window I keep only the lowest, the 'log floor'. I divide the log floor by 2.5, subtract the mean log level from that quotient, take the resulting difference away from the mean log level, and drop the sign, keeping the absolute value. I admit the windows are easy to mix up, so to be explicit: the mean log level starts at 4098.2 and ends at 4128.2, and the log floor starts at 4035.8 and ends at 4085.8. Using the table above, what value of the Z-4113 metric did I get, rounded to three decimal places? 0.481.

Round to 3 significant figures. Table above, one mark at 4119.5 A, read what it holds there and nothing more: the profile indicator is 1.89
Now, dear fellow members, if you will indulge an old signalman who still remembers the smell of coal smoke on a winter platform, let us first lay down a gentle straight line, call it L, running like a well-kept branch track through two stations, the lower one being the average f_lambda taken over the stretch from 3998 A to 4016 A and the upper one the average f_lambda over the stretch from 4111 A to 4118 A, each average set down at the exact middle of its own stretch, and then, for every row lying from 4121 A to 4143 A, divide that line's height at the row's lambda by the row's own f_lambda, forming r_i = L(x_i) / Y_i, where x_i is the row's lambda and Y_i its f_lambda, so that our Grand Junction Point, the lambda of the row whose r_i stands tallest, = 4134.5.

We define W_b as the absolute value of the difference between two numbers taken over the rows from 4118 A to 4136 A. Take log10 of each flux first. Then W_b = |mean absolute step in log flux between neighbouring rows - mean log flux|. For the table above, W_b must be 0.258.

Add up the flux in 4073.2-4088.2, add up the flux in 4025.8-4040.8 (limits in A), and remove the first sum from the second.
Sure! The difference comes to -1.4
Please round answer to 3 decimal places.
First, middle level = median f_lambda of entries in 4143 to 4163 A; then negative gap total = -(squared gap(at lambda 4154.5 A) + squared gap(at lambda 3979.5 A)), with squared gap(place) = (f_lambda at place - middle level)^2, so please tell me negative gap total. -0.019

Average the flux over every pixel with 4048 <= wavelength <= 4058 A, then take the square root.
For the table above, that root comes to 1.34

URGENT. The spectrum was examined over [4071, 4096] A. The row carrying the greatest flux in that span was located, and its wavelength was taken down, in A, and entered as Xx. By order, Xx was 4087.0 A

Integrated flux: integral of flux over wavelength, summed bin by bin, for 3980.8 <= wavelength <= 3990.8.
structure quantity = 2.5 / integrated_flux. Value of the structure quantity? 0.131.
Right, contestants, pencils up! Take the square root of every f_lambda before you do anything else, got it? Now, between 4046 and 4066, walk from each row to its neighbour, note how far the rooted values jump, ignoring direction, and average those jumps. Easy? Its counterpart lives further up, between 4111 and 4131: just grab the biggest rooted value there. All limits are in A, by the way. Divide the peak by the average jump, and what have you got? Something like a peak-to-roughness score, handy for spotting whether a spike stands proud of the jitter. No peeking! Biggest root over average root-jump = 50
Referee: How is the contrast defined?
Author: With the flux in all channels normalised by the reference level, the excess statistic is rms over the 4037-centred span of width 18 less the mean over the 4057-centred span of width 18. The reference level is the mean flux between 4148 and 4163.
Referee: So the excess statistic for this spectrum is 0.00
